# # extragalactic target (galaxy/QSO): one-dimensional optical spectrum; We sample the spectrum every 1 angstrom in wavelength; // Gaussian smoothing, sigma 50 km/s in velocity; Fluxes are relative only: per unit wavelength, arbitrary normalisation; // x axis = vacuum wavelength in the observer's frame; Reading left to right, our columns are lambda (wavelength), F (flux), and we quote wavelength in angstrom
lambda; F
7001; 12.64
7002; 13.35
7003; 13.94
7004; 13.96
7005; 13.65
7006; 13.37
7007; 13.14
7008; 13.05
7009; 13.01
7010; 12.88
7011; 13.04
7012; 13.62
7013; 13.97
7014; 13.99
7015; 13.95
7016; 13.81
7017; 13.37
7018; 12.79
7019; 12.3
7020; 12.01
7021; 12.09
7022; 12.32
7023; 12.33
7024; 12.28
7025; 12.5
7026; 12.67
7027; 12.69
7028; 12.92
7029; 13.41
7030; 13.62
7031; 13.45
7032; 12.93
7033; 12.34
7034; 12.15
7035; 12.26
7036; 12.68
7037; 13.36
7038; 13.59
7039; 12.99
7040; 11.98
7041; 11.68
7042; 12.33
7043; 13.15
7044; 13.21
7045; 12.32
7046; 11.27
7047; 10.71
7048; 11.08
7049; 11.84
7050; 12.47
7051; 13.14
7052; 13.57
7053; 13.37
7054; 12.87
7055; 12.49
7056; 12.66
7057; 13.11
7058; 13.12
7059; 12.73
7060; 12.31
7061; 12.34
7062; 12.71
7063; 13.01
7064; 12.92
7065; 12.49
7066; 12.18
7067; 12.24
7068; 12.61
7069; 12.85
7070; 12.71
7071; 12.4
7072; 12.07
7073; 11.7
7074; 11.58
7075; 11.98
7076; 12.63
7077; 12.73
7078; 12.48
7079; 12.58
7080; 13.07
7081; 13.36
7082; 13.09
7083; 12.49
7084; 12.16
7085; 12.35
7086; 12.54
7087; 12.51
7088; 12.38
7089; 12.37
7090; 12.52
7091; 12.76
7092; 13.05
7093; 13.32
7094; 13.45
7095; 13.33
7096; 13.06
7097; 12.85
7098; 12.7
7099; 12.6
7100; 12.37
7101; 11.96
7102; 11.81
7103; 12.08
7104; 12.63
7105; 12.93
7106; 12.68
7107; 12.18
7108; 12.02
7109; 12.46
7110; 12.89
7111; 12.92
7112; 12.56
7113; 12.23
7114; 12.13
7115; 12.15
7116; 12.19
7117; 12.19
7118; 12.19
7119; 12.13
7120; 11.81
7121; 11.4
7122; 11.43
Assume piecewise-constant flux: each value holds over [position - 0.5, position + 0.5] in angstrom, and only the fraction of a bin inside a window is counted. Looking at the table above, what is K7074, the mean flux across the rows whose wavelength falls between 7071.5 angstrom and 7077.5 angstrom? 12.1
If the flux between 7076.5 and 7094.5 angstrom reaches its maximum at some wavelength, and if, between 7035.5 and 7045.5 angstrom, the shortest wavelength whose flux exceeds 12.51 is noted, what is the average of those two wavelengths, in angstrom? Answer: 7065.0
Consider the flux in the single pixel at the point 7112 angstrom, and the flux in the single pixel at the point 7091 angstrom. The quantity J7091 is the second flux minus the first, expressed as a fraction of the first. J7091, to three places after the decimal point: 0.016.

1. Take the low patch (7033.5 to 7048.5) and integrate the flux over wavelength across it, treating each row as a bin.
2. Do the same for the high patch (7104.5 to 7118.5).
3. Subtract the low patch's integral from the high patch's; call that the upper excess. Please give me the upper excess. -11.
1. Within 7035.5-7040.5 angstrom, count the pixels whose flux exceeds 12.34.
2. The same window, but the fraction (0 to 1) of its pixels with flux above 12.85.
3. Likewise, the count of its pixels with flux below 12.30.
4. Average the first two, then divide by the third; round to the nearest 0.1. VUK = 2.3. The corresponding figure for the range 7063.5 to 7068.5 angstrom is 0.8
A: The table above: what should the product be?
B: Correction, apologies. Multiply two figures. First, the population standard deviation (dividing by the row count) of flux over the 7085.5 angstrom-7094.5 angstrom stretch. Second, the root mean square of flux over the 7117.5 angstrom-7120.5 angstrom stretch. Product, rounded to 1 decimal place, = 4.6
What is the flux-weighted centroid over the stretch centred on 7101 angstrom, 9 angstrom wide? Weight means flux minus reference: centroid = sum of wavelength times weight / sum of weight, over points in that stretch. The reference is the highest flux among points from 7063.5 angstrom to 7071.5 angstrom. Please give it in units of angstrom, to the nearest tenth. 7101.3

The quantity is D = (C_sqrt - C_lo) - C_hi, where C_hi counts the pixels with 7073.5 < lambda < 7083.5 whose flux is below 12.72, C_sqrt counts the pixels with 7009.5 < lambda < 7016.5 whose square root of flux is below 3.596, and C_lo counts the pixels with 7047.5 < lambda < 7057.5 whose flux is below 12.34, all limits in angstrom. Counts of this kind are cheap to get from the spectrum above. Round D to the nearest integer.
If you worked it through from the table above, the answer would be -7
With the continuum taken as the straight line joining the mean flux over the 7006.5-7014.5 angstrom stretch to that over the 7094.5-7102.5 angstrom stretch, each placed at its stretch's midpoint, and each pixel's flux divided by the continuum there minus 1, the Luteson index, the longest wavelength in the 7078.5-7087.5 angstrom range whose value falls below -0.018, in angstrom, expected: 7085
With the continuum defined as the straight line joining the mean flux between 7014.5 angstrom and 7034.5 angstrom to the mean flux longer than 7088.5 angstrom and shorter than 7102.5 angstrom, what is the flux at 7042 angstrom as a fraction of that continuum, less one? -0.035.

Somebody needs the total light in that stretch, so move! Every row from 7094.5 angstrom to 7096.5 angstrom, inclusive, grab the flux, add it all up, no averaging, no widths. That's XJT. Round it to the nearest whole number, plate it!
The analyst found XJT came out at 26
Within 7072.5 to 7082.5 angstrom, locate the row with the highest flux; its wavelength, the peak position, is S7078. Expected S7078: 7081 angstrom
